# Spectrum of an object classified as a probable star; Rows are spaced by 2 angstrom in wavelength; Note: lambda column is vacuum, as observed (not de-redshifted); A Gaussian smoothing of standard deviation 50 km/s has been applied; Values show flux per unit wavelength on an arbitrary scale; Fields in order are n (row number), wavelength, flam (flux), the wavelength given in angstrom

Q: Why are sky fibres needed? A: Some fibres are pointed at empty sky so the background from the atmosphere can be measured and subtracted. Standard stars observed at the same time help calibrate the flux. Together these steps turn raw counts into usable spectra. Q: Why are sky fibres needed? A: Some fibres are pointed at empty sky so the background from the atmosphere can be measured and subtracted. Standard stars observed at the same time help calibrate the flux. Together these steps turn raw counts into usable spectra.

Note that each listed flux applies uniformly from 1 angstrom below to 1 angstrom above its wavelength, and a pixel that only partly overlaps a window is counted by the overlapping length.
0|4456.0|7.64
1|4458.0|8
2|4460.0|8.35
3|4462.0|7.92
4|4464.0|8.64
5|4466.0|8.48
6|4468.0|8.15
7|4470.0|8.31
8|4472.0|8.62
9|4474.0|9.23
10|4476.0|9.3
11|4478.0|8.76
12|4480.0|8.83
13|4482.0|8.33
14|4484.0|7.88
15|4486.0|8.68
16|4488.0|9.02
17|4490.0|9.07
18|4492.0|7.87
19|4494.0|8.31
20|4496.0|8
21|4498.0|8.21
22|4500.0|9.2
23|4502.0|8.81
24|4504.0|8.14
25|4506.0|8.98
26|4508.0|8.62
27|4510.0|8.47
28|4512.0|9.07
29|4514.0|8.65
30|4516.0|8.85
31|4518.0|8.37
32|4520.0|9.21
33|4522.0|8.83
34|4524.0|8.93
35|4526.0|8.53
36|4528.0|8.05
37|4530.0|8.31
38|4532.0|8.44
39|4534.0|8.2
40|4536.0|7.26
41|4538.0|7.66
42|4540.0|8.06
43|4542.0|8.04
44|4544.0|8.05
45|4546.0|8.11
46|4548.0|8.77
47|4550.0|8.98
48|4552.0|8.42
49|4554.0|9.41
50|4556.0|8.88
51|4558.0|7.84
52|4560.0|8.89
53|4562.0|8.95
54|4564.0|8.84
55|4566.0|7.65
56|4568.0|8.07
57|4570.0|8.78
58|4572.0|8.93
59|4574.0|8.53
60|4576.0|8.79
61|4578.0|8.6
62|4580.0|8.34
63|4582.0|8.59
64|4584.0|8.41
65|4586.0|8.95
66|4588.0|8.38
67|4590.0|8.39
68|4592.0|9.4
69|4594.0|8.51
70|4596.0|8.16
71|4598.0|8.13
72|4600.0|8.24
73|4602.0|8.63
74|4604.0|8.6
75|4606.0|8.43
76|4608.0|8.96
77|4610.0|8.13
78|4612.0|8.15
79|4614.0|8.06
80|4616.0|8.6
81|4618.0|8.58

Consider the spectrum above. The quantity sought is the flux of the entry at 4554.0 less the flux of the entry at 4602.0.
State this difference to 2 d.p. 0.78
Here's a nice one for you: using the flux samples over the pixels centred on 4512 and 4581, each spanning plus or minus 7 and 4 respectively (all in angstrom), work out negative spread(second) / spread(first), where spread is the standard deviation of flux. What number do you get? -0.5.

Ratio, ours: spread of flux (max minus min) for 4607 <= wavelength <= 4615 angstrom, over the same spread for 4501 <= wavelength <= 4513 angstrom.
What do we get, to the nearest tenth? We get 1.0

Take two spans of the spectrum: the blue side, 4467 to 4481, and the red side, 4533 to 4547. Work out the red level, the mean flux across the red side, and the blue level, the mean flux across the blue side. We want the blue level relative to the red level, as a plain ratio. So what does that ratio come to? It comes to 1.11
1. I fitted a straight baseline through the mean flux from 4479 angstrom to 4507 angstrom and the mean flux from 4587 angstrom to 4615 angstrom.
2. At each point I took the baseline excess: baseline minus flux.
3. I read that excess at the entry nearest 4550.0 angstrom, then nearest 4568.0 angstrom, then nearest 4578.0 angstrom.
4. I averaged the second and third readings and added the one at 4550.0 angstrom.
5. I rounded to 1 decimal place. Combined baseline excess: -0.4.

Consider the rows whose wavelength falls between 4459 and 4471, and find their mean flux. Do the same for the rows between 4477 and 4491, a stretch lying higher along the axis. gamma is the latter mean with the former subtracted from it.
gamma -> 0.3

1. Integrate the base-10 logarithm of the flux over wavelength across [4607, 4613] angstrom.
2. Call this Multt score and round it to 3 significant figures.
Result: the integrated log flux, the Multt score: 5.55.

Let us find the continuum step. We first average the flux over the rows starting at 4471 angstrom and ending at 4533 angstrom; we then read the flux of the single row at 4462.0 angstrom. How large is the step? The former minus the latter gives 0.71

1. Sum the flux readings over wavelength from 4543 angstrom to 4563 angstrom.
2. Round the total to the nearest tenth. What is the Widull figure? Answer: 86.3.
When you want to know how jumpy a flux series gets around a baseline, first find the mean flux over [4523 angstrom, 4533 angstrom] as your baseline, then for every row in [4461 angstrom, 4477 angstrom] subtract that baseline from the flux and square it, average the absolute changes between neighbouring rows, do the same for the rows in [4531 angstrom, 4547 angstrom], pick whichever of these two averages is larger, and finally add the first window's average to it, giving 0.56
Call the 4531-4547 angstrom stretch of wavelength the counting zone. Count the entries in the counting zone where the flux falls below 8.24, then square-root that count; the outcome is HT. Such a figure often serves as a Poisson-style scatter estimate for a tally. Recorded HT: 2.6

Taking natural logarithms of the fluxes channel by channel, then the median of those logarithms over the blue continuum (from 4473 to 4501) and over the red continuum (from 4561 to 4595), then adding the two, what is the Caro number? 4.32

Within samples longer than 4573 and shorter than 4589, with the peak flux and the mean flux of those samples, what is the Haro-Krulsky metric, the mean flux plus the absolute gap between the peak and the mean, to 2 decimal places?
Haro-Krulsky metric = 8.95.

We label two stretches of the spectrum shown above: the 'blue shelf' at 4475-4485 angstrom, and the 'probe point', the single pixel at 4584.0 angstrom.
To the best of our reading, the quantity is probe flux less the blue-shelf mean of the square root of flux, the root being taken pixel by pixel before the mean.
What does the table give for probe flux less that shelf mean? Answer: 5.5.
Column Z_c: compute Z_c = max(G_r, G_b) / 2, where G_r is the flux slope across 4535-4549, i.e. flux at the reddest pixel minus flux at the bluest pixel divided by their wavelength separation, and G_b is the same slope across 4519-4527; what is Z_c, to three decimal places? 0.063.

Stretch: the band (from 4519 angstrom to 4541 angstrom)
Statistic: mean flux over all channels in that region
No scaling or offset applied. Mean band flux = 8.32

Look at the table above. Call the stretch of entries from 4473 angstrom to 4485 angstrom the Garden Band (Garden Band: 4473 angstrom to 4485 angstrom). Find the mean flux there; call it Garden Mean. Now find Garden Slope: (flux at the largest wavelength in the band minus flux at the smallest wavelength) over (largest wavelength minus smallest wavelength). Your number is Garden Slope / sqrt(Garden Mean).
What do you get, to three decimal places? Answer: -0.046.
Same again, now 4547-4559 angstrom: -0.031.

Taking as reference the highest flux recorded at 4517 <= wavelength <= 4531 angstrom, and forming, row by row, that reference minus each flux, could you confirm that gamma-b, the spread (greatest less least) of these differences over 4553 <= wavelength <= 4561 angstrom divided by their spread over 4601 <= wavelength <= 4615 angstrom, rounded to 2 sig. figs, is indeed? 1.7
